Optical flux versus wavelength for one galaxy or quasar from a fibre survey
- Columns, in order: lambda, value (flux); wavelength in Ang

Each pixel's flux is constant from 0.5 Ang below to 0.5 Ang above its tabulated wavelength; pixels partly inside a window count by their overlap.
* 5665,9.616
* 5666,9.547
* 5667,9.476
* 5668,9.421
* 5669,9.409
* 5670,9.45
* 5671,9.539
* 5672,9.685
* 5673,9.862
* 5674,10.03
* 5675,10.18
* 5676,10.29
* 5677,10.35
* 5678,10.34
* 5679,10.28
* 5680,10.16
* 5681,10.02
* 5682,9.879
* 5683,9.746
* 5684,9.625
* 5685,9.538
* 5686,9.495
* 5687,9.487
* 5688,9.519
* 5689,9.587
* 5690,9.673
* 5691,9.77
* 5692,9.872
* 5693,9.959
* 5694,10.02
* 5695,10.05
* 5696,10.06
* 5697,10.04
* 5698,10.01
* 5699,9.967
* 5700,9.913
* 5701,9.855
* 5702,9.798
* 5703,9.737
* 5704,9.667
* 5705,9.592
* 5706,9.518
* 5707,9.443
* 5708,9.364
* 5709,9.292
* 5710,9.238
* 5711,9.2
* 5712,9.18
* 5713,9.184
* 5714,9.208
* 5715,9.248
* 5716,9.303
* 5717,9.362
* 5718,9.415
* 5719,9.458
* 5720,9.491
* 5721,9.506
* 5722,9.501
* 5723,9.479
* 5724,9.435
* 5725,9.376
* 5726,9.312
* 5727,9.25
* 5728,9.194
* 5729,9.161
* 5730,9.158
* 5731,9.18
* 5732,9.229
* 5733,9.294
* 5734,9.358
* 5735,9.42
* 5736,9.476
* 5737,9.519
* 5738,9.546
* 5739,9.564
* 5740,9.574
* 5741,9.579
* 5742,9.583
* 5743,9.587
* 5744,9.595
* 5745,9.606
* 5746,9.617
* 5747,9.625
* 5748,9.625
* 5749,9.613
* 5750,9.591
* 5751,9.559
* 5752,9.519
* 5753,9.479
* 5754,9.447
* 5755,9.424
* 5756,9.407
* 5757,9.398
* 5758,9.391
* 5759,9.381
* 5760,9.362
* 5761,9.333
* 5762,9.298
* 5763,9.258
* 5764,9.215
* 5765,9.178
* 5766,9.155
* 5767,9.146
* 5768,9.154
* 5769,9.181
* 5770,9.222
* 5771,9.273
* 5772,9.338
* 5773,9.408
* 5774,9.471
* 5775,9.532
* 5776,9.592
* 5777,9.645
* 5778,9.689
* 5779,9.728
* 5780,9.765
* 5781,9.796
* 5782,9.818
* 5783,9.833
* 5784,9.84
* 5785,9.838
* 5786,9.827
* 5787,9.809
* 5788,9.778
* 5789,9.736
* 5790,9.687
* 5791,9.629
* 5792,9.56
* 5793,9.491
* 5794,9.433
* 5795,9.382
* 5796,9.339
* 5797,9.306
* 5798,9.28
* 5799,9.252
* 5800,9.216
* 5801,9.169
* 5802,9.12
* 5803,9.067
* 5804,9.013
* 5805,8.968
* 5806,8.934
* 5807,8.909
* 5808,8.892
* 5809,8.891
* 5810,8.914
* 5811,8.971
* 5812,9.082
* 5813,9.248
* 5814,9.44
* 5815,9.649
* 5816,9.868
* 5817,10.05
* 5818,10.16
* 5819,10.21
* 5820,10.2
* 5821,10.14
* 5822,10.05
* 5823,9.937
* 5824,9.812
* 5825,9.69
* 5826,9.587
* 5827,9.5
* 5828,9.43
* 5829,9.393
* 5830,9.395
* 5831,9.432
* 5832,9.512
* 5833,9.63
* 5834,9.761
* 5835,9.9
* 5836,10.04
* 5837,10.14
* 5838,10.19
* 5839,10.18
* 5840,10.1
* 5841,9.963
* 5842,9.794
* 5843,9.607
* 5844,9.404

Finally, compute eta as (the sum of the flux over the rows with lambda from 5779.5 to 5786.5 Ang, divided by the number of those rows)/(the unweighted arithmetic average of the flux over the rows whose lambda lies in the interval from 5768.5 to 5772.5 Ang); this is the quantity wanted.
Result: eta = 1.06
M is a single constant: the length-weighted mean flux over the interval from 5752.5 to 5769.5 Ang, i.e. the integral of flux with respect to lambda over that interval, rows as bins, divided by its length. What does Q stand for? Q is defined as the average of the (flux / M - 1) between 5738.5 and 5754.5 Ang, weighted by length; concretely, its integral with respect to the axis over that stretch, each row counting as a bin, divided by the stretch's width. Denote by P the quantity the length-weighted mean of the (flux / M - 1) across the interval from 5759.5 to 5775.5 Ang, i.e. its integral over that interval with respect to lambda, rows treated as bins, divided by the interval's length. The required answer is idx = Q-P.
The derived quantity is 0.031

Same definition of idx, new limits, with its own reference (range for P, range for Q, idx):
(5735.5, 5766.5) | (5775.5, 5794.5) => 0.026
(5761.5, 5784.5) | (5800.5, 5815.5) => -0.040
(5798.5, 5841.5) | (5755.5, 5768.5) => -0.030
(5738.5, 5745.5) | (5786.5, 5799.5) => -0.008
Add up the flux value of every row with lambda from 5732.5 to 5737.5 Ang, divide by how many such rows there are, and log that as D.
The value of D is 9.4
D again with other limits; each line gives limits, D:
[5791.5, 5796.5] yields 9.4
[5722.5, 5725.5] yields 9.4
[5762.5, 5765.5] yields 9.2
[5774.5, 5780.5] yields 9.7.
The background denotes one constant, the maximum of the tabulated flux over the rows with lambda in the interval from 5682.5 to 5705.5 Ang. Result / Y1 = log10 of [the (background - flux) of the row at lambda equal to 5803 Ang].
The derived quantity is 0.0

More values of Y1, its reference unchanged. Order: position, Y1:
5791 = -0.4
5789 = -0.5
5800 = -0.1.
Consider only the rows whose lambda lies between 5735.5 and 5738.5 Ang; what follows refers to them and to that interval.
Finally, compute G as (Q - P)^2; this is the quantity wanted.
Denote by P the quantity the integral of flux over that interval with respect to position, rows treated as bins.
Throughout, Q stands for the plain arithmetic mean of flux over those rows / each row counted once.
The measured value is 362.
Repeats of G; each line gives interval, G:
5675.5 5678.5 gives 427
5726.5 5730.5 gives 760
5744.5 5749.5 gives 1480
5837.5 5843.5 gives 2486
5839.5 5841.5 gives 101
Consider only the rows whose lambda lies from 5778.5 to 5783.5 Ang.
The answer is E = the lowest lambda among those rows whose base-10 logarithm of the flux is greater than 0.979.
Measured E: 5779 Ang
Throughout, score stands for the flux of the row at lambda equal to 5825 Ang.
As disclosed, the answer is 9.69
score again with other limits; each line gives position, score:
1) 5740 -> 9.574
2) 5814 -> 9.44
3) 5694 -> 10.02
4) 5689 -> 9.587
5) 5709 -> 9.292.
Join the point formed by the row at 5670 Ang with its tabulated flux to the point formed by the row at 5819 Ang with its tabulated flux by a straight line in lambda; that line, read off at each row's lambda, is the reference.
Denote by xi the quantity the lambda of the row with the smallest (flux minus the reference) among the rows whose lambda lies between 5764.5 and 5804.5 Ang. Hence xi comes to 5804 Ang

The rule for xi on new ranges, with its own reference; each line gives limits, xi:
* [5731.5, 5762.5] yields 5762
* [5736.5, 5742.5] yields 5737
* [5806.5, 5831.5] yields 5809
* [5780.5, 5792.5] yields 5792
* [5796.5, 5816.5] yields 5809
